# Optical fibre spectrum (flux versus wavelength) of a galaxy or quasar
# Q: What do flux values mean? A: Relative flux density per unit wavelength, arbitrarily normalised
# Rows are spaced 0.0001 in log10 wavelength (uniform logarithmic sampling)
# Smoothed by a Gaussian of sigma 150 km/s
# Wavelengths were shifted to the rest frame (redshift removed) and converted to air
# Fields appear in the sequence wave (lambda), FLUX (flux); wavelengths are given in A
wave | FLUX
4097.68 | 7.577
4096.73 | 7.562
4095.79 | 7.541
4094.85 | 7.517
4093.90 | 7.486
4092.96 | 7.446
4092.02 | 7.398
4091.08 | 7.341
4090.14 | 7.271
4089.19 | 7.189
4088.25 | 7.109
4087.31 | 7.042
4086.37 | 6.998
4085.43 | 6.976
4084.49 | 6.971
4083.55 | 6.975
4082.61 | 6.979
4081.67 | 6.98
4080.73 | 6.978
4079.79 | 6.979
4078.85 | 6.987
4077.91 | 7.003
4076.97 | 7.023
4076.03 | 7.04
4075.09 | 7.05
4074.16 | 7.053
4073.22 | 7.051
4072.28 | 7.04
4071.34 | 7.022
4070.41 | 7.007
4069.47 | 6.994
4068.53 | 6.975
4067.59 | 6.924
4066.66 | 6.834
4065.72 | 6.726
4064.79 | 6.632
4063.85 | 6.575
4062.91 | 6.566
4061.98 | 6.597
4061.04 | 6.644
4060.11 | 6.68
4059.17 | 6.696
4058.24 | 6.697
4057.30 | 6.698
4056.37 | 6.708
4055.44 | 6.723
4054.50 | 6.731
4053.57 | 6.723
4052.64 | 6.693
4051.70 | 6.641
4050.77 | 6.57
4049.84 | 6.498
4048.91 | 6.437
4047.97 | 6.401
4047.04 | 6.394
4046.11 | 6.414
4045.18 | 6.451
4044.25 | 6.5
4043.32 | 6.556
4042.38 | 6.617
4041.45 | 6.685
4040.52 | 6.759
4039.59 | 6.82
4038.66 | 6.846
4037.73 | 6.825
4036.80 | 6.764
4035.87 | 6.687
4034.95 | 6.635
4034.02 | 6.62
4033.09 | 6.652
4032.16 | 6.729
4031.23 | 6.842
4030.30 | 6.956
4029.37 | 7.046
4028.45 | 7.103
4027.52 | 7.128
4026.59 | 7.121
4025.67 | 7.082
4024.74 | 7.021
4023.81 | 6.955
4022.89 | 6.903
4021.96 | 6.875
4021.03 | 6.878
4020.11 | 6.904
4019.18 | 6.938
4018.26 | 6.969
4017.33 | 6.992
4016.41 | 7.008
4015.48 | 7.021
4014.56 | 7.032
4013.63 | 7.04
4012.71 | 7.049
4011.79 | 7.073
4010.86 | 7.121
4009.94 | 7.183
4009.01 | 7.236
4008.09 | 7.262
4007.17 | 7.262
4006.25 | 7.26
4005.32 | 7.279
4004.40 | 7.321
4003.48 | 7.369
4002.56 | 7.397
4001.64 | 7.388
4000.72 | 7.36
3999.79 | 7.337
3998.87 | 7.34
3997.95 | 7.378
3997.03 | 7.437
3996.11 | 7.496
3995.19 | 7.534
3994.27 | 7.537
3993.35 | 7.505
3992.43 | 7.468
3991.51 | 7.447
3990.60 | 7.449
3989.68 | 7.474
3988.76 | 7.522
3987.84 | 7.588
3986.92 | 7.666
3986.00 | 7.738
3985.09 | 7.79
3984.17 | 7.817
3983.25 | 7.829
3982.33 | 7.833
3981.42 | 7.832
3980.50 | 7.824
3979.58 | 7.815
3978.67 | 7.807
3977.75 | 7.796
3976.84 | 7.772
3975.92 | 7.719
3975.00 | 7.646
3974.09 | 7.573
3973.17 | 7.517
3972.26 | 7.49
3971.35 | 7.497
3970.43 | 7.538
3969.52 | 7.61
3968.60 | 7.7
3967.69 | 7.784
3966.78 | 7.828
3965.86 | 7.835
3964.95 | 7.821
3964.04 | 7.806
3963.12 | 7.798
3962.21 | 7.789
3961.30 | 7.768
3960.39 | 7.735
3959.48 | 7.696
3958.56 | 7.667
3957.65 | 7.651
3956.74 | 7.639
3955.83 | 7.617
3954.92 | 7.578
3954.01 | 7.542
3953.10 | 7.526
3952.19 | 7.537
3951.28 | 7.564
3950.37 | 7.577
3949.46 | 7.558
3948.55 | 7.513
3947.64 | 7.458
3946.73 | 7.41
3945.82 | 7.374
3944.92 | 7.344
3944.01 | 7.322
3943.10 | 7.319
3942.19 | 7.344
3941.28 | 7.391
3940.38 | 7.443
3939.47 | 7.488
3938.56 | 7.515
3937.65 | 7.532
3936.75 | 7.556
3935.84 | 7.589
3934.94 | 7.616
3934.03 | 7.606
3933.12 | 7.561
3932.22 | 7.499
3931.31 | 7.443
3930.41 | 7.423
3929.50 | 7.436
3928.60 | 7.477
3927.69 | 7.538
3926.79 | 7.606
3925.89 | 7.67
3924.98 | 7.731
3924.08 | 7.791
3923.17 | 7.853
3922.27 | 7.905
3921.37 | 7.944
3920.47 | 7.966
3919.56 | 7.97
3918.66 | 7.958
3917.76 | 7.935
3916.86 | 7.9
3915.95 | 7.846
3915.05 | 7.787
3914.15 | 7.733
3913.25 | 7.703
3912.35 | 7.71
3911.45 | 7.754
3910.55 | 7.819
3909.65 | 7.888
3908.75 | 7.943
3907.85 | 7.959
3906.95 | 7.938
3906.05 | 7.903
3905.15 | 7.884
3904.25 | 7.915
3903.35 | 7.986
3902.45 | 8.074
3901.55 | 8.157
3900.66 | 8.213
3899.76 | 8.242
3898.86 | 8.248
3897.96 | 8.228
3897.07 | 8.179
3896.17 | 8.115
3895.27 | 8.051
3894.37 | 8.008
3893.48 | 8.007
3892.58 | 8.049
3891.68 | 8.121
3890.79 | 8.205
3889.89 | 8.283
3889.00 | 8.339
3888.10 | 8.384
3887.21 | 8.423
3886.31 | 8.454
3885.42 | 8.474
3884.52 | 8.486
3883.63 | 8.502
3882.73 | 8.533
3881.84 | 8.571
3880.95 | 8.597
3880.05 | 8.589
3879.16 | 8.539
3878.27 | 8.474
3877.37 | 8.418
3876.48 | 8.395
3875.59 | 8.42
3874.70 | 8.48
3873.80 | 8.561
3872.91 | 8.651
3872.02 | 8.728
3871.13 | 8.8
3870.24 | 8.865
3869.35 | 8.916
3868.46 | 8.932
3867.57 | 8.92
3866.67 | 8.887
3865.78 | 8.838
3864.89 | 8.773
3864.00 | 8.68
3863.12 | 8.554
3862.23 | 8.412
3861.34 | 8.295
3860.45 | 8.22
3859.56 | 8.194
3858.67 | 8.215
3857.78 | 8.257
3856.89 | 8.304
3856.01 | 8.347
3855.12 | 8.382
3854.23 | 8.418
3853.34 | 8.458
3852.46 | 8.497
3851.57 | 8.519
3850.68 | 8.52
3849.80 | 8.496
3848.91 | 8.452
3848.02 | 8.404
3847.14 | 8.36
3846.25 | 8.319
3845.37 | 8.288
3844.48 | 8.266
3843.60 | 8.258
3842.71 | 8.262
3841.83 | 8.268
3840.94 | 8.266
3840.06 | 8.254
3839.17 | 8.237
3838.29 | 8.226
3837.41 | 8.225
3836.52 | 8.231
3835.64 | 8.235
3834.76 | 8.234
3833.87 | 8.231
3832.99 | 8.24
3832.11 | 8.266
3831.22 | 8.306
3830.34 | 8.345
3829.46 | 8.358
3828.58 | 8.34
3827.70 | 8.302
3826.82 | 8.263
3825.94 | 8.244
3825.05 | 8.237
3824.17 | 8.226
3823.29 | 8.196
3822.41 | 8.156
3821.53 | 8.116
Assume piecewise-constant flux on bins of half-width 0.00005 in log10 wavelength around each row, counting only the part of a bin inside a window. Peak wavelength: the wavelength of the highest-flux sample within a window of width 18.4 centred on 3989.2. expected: 3982.33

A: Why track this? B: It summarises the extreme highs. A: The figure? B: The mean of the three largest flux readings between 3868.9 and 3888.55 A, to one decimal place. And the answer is 8.9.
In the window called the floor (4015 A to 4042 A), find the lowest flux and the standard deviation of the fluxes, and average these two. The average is 3.4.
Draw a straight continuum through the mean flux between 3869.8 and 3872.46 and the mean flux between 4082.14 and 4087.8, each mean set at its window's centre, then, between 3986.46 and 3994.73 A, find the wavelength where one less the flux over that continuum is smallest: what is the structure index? 3986.92 A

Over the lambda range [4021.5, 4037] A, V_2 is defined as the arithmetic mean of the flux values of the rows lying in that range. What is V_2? 6.89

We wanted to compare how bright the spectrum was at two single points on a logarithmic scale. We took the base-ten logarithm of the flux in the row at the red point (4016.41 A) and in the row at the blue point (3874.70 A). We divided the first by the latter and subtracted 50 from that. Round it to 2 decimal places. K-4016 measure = -49.09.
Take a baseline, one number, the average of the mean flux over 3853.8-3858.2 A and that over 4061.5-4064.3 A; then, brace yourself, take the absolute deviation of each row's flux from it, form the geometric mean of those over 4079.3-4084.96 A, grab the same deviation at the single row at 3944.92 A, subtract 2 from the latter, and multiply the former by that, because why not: -0.9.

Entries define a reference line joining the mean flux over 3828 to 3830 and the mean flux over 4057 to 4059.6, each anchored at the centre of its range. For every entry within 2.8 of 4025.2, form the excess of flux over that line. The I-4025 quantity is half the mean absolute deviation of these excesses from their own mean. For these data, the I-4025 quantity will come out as 0.043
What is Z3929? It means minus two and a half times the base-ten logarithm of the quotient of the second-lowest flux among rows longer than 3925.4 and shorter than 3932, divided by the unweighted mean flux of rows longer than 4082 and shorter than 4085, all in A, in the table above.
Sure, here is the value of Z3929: -0.069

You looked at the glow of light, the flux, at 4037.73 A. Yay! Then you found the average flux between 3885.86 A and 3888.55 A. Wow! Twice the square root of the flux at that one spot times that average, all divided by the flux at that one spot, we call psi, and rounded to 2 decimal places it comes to 2.22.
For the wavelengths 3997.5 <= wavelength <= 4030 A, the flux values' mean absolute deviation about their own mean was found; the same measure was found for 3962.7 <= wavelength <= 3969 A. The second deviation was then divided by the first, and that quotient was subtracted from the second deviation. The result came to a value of -0.18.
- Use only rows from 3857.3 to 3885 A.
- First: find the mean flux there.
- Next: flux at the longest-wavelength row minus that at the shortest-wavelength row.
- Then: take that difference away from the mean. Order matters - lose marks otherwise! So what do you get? 8.3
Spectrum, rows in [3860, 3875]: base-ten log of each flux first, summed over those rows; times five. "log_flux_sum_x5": 79.8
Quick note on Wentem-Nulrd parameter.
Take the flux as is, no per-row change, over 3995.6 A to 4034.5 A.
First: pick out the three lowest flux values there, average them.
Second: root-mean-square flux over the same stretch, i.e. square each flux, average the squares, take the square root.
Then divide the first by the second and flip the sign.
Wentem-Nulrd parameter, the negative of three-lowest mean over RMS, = -0.938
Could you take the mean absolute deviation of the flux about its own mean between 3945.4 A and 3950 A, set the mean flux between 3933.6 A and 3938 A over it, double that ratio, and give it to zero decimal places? 260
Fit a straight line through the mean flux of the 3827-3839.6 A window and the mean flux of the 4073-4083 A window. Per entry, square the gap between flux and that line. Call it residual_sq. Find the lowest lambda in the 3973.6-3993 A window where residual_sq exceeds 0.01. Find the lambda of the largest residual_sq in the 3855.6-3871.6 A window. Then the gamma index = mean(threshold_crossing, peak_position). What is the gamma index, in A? 3921.7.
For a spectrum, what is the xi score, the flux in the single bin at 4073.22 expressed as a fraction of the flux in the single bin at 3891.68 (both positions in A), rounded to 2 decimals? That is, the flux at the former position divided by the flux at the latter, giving 0.87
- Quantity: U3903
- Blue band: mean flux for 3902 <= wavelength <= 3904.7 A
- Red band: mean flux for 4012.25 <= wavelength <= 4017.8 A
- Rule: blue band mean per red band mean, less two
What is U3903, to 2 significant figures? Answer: -0.86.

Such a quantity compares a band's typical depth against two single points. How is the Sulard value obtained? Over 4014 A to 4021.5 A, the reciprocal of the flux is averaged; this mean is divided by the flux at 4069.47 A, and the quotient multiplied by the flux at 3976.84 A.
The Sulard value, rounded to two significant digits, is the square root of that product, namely 0.40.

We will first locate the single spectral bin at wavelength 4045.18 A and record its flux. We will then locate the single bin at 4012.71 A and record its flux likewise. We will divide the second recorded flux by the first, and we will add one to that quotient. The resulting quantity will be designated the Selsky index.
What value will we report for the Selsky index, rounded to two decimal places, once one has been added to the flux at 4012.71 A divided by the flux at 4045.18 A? 2.09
